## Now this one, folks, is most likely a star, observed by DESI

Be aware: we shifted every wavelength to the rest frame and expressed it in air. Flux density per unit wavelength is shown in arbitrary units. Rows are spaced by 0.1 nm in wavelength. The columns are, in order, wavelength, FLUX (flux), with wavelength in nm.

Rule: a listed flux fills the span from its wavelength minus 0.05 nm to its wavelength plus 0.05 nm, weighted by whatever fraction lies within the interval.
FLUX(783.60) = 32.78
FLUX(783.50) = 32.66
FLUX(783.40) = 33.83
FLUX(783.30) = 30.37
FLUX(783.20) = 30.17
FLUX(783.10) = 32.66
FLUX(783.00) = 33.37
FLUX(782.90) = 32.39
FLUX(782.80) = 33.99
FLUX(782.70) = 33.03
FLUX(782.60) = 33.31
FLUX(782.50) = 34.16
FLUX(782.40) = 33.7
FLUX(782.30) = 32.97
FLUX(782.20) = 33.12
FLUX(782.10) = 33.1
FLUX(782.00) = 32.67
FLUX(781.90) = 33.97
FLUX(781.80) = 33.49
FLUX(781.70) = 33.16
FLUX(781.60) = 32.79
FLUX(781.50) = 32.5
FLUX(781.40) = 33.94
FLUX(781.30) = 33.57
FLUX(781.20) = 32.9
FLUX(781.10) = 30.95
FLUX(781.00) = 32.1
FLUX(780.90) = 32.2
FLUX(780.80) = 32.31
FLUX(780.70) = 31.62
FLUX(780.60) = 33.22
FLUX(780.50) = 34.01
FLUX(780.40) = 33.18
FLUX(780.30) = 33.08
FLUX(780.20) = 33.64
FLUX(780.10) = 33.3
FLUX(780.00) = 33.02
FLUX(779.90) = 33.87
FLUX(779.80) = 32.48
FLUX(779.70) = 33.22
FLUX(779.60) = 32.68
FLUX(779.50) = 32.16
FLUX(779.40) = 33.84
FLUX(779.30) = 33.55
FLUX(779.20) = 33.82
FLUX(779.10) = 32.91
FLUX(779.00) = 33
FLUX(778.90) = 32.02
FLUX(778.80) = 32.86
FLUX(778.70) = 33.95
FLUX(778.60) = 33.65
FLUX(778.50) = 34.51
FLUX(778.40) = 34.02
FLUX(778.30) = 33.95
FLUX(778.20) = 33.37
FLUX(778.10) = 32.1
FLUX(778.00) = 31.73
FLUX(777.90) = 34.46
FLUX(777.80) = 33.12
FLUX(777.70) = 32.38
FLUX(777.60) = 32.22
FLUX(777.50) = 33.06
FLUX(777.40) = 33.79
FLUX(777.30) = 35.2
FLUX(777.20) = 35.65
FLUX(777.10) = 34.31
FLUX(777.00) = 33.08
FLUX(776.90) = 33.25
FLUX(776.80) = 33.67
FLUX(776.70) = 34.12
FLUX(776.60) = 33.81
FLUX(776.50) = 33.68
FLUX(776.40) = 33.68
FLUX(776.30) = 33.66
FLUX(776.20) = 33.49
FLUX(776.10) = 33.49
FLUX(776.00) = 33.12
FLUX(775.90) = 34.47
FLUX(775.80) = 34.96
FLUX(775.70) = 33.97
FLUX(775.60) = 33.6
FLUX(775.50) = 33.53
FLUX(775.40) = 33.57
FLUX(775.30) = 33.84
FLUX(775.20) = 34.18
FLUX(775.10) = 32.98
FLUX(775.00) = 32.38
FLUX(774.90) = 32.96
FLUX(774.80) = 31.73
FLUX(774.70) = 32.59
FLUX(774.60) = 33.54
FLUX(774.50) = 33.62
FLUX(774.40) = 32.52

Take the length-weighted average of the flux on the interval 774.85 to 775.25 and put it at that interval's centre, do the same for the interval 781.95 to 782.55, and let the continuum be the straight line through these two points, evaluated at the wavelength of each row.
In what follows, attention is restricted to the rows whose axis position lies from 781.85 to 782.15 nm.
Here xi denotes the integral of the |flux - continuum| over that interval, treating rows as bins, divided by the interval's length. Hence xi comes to 0.5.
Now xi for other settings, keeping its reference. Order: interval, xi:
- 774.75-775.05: 0.8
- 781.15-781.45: 0.4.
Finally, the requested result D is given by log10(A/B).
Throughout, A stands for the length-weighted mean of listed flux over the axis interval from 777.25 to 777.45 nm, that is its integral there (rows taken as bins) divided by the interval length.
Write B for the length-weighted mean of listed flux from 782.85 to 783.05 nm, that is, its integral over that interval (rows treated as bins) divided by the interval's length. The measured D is 0.021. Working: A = 34.5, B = 32.9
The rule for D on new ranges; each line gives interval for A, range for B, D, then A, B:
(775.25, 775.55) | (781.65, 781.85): 0.004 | 33.6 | 33.3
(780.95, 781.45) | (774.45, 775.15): -0.002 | 32.7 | 32.8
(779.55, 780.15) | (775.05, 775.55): -0.007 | 33.1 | 33.6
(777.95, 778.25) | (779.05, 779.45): -0.015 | 32.4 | 33.5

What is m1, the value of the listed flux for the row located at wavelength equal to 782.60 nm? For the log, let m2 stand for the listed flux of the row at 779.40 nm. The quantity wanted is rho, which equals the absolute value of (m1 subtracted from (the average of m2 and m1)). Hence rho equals 0.3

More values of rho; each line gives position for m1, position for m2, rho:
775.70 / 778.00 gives 1.1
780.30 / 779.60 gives 0.2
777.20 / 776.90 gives 1.2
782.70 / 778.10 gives 0.5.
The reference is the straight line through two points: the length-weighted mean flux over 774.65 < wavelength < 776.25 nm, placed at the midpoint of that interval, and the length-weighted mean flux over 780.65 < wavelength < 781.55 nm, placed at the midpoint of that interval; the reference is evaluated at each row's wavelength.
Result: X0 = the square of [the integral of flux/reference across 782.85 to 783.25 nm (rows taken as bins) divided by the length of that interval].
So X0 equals 1.00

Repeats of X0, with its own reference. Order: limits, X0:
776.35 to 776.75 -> 1.04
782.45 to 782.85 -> 1.09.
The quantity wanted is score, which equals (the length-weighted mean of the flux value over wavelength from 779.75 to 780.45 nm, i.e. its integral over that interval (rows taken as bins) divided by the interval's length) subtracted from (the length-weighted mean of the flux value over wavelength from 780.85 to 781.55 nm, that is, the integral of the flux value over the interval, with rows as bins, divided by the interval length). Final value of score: -0.6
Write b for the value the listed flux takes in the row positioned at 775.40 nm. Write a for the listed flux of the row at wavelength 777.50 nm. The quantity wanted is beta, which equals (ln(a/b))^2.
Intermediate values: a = 33.06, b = 33.57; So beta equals 0.0002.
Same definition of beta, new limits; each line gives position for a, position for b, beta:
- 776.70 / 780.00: 0.0011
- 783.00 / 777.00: 0.0001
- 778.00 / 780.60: 0.0021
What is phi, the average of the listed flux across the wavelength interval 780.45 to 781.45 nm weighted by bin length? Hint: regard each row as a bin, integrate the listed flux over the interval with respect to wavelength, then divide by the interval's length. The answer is 32.7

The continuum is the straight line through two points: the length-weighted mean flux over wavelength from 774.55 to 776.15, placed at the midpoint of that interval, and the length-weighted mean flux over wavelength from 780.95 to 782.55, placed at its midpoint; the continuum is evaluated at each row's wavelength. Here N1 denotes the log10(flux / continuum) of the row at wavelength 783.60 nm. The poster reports -0.002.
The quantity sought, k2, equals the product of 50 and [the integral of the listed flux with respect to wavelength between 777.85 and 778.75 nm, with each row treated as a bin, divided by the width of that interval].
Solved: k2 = 1676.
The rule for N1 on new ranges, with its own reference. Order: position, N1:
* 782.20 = 0.001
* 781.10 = -0.029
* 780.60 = 0.001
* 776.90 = -0.001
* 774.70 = -0.012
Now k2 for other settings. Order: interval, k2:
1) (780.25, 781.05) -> 1636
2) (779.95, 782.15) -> 1647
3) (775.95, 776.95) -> 1680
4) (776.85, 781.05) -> 1662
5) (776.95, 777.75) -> 1686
